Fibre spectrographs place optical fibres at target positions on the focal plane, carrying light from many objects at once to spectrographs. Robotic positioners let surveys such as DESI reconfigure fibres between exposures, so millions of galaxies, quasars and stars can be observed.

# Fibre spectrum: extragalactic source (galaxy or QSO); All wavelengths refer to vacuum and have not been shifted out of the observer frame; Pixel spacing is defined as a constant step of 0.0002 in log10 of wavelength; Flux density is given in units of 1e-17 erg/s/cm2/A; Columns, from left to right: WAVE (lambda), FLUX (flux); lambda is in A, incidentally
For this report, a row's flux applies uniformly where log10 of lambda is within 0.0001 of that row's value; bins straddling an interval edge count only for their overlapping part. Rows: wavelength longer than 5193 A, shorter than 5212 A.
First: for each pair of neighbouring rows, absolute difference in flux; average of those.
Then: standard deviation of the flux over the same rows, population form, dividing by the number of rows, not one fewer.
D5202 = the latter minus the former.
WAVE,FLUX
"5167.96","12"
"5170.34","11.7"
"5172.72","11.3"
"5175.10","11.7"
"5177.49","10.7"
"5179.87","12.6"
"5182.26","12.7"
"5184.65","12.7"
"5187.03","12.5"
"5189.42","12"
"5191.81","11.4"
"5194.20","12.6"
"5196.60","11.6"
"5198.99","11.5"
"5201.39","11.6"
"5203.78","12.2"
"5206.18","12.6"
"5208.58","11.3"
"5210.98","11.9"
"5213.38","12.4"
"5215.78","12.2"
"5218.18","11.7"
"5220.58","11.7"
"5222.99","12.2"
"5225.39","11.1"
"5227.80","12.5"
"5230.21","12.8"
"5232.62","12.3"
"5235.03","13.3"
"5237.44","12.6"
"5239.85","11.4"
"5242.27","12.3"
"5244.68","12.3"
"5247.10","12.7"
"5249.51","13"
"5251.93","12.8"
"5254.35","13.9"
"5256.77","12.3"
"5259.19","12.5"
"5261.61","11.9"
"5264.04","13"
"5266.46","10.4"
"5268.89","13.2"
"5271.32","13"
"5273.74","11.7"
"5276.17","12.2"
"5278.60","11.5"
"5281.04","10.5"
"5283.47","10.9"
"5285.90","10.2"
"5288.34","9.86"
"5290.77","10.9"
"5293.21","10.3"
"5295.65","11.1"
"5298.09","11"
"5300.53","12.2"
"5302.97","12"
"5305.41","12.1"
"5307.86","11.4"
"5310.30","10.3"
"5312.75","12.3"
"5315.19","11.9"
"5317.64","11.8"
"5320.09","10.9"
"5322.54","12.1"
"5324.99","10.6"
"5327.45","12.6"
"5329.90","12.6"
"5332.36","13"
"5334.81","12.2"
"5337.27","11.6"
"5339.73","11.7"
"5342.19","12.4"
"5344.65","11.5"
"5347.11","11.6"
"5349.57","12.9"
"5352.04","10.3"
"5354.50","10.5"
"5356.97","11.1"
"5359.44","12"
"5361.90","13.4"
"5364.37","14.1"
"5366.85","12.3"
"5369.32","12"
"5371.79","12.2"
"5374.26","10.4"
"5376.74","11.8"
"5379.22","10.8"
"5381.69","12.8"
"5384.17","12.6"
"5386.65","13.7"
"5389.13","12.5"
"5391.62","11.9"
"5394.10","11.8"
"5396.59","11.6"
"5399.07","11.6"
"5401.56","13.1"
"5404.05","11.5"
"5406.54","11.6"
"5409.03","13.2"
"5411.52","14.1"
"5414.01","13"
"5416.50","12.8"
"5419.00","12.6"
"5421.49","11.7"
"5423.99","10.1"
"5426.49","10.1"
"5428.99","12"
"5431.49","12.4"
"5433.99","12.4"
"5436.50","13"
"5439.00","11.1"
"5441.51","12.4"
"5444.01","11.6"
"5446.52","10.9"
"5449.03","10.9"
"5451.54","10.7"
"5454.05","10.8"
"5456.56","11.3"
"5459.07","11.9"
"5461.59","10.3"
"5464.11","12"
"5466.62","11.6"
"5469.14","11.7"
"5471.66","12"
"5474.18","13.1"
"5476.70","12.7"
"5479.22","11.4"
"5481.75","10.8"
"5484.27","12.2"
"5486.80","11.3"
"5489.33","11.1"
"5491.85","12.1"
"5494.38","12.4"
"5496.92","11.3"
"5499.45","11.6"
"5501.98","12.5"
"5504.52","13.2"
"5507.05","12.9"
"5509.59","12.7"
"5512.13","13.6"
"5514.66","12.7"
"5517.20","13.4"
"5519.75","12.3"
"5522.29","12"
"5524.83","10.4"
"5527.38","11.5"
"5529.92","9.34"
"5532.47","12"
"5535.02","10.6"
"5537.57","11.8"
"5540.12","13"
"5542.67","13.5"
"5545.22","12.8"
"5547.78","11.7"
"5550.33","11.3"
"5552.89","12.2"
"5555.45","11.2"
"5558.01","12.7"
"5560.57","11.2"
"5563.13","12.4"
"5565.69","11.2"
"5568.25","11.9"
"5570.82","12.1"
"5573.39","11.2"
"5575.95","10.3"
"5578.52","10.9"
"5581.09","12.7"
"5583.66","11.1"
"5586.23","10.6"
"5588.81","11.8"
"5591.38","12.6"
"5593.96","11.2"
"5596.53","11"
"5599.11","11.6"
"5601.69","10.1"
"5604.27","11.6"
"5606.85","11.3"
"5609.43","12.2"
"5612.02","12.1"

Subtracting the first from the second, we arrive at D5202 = -0.12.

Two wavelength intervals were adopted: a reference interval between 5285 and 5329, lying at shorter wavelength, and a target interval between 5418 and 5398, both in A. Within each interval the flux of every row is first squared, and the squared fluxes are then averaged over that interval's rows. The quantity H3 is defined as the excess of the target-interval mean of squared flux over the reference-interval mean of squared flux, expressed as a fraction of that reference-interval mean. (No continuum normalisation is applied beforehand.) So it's 0.24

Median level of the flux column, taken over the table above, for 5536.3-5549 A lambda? 12.8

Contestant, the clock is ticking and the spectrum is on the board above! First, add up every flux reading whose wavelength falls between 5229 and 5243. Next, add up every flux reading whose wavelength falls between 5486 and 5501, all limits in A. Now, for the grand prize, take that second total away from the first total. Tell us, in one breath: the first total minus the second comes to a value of 5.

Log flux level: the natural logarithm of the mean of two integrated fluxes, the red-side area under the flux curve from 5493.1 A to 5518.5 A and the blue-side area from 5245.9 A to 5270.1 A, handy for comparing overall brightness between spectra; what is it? 5.74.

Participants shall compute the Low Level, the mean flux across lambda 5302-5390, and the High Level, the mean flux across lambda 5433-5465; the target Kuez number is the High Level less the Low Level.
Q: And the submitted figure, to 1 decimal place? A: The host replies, -0.5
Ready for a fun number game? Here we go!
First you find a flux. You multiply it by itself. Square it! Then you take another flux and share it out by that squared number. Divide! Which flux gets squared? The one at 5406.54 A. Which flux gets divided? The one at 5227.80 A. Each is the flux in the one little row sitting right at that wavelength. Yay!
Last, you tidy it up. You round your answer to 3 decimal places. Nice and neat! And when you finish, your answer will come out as 0.093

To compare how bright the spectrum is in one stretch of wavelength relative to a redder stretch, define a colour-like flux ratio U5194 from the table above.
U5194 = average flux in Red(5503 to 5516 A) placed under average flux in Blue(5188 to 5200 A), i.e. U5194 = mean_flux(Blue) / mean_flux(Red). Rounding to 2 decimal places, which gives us 0.91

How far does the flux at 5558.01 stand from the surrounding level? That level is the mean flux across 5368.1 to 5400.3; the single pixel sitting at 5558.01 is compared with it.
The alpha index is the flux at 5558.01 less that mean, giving 0.7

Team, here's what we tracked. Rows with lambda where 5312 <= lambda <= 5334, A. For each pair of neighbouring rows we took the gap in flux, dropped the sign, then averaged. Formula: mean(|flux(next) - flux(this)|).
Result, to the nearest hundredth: 0.81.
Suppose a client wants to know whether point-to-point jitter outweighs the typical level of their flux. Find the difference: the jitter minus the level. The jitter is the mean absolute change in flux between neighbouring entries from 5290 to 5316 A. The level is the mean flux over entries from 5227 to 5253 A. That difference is -11.8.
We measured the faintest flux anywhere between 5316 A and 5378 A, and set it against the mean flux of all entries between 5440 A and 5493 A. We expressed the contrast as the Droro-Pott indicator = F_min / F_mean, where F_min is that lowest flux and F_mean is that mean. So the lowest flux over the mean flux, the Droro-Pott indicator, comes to 0.891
